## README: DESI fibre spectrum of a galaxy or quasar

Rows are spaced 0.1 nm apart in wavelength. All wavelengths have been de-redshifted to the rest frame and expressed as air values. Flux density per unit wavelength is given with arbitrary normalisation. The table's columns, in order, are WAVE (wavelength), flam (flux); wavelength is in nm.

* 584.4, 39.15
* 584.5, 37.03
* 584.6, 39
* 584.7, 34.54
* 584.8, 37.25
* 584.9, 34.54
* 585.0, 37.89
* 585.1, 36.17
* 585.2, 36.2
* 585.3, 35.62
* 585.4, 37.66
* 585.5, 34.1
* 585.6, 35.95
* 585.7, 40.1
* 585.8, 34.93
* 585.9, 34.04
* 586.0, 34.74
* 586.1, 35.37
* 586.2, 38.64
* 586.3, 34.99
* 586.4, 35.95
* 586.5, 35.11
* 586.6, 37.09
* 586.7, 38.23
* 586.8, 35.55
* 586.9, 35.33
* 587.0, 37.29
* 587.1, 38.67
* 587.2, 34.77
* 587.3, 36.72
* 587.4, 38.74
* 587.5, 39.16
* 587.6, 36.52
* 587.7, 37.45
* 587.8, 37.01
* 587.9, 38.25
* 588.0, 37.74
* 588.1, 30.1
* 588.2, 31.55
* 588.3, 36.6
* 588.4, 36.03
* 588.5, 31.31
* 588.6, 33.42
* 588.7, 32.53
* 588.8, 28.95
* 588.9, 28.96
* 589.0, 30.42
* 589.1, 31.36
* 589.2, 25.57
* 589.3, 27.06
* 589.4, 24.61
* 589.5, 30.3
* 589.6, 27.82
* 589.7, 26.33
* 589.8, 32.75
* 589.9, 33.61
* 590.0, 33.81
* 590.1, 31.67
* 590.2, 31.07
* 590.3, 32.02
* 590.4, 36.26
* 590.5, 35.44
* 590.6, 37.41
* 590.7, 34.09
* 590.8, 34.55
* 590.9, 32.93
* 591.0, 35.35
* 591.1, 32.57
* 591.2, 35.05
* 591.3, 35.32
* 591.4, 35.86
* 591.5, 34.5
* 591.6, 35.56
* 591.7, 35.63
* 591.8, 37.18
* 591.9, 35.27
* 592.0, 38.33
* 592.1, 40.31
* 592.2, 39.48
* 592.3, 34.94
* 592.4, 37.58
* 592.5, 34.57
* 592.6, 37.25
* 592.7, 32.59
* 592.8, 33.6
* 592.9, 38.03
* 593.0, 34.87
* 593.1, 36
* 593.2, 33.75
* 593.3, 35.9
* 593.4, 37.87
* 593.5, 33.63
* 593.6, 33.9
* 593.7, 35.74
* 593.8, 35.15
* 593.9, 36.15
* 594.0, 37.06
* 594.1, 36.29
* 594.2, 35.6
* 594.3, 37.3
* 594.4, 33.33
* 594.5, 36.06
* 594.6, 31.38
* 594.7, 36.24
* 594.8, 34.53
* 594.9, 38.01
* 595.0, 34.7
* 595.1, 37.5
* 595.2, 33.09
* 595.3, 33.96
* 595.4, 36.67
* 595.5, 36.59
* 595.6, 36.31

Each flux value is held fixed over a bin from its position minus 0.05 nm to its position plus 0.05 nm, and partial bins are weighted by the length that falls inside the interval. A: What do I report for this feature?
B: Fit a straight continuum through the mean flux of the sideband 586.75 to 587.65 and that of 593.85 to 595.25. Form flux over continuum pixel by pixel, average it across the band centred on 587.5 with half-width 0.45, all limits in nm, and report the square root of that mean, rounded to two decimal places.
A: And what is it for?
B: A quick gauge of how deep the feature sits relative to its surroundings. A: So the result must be 1.01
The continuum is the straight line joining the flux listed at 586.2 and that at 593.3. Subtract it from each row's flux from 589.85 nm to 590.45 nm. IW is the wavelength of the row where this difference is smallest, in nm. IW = 590.2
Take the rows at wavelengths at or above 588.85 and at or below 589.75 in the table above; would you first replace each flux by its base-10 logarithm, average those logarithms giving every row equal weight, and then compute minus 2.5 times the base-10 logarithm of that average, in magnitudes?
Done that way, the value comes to -0.401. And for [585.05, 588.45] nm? -0.482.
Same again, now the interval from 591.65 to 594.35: -0.480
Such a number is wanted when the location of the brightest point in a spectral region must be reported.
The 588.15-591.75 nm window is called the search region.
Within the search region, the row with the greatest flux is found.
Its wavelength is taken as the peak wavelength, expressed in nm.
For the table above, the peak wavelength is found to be 590.6 nm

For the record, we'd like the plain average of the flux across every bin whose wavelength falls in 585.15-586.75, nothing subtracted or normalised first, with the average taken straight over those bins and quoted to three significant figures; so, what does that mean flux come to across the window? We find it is 36.2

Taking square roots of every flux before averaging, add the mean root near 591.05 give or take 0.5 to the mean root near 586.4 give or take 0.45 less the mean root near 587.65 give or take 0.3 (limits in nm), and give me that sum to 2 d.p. 5.76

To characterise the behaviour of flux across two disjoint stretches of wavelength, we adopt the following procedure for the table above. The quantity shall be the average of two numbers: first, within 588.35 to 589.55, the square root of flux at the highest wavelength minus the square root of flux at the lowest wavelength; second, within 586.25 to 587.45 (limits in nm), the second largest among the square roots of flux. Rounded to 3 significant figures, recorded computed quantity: 2.86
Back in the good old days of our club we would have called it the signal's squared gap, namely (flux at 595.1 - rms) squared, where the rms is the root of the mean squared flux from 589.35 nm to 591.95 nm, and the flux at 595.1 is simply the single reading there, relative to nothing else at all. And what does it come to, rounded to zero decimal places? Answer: 16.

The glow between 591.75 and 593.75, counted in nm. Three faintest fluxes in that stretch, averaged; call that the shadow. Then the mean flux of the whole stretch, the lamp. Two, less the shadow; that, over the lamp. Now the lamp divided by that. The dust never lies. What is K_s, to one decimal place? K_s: -41.5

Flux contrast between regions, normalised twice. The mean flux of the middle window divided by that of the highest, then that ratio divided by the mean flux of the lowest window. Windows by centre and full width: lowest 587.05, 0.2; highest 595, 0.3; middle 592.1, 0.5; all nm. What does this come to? 0.0270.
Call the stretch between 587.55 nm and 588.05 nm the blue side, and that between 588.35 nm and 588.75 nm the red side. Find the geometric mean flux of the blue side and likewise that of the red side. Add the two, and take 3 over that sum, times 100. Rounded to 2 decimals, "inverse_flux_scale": 4.25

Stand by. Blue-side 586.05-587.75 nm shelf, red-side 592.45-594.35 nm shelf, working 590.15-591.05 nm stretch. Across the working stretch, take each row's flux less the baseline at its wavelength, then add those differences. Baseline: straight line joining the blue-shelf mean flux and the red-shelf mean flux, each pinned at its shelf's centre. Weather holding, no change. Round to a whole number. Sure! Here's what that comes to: -16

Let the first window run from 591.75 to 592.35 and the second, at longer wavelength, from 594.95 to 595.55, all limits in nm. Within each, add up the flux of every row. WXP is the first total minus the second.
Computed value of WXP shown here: 13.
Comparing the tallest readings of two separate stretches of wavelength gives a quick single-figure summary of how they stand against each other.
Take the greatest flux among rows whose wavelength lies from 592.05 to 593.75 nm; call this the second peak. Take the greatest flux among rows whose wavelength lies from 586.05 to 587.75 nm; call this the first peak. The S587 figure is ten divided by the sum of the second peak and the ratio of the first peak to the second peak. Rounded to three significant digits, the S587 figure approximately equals 0.242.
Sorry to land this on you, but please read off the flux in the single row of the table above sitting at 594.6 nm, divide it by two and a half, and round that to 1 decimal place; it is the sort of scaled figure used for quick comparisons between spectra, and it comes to 12.6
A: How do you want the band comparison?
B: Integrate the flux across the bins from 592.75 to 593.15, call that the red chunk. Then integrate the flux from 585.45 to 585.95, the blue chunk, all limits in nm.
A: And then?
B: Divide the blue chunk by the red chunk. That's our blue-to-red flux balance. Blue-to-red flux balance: 1.3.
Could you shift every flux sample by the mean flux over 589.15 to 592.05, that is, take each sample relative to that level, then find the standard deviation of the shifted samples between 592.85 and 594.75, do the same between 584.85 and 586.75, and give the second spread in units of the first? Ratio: 1.0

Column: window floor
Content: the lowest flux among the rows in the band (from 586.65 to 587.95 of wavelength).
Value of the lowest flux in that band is 34.77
